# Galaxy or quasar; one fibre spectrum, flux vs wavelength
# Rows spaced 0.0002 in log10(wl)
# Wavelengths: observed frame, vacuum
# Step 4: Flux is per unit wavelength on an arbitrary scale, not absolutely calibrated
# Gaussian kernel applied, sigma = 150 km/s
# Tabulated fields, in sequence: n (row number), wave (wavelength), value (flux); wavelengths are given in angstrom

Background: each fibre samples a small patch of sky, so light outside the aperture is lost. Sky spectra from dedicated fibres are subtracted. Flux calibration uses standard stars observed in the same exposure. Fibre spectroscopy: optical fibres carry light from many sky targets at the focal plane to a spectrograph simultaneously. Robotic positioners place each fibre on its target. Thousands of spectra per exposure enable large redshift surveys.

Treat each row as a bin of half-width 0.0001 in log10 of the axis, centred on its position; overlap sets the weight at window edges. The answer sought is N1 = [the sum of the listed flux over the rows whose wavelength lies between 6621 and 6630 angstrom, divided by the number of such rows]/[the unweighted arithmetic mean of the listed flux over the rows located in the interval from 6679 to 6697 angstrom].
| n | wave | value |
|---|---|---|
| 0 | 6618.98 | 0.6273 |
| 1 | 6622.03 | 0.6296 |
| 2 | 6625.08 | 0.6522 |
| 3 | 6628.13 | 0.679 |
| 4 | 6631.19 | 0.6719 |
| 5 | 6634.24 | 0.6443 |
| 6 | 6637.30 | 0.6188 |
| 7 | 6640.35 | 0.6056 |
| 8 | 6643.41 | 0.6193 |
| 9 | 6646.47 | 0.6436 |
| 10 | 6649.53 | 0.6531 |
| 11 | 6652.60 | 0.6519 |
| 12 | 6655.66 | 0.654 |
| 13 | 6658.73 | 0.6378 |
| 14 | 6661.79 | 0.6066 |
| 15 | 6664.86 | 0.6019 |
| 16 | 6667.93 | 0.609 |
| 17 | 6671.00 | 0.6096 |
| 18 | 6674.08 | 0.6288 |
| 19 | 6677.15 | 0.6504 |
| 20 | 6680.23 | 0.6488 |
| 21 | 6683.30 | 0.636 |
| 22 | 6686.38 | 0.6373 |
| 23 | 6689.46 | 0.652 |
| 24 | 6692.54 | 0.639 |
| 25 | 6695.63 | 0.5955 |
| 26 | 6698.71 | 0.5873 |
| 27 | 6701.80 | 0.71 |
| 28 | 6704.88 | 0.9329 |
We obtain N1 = 1.03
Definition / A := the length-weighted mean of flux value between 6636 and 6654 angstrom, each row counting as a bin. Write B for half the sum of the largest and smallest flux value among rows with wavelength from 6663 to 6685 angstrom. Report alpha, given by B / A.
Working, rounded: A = 0.632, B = 0.626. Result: 0.991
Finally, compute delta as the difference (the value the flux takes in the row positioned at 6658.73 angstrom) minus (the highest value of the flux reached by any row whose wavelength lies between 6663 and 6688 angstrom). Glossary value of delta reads -0.01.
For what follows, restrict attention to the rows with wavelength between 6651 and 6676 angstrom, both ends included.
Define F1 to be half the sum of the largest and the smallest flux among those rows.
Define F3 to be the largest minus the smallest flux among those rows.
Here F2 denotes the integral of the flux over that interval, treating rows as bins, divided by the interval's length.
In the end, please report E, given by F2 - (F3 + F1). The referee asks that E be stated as -0.055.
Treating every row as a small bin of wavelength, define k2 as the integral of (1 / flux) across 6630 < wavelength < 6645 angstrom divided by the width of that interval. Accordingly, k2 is 1.59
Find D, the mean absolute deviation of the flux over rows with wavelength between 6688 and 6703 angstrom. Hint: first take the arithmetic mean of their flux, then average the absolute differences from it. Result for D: 0.0363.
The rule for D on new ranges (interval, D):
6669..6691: 0.0110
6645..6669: 0.0198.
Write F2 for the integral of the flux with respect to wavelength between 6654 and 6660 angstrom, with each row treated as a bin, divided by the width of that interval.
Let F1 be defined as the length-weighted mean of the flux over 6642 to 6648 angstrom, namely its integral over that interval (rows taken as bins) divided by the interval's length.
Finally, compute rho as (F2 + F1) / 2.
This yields 0.639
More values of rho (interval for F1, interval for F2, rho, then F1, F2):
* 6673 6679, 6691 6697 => 0.629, 0.64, 0.617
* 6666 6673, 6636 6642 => 0.611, 0.61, 0.613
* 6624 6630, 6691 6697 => 0.642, 0.67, 0.617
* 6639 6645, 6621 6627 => 0.629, 0.61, 0.645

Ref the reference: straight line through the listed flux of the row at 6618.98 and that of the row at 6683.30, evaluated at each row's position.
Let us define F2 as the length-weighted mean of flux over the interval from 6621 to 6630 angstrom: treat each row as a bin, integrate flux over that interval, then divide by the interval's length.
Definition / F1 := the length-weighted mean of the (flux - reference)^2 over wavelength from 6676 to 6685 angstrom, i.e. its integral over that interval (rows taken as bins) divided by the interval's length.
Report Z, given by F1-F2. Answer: -0.655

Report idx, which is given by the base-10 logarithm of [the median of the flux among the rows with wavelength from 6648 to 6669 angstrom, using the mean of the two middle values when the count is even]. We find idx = -0.195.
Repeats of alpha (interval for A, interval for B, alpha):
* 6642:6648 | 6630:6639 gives 1.021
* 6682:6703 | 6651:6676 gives 0.988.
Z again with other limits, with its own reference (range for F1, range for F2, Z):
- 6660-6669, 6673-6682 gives -0.643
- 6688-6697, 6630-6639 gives -0.643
